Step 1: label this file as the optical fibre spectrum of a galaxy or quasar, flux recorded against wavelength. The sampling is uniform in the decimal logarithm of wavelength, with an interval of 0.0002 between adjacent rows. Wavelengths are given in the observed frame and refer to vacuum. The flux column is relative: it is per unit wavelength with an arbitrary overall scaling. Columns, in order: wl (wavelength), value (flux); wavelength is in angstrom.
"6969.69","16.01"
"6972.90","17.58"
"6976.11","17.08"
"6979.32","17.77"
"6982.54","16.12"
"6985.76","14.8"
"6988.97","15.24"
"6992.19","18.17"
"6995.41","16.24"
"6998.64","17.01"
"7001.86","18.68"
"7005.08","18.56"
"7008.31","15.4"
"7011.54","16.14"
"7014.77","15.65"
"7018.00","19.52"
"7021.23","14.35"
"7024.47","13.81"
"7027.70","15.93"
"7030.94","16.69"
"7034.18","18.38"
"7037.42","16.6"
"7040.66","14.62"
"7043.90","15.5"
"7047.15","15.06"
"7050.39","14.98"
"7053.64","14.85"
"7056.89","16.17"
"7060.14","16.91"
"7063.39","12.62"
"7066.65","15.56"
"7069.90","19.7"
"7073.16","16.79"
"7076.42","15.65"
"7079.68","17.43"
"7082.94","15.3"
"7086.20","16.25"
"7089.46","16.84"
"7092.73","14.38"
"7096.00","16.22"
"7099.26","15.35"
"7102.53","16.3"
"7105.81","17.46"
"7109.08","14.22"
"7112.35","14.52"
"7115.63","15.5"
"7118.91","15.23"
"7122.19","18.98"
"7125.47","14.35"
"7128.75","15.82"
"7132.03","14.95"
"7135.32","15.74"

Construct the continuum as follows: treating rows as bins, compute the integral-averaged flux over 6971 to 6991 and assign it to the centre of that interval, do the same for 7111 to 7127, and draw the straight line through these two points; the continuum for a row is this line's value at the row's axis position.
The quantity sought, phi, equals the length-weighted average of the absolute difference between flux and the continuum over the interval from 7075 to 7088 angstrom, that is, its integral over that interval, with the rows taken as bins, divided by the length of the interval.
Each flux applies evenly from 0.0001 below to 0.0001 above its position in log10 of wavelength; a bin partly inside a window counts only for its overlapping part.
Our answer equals 0.70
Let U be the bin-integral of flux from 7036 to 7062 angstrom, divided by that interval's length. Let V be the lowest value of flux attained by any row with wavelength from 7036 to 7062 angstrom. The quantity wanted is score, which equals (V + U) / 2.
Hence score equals 15.1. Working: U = 15.6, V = 14.62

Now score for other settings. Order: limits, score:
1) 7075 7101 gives 15.2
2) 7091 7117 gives 14.9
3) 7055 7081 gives 14.5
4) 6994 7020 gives 16.3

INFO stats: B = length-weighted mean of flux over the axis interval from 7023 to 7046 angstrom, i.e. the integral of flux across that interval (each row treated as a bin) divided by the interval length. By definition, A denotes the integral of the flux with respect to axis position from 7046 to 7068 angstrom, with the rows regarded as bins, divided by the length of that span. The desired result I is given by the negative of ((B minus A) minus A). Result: 14.4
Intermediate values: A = 15.2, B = 15.93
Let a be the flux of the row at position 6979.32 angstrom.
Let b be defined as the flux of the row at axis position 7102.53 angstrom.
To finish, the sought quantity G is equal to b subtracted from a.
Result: 1.5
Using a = 17.77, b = 16.3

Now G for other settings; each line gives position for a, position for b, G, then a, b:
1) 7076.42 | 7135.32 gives -0.1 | 15.65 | 15.74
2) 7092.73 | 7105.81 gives -3.1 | 14.38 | 17.46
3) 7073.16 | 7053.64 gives 1.9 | 16.79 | 14.85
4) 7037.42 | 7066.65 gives 1.0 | 16.6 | 15.56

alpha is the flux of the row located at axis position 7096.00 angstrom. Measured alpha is 16.22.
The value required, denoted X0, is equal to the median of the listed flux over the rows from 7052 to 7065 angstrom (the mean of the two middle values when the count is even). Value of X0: 15.5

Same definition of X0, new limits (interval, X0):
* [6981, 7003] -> 16.2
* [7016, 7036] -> 16.3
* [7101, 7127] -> 15.4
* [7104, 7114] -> 14.5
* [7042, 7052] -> 15.1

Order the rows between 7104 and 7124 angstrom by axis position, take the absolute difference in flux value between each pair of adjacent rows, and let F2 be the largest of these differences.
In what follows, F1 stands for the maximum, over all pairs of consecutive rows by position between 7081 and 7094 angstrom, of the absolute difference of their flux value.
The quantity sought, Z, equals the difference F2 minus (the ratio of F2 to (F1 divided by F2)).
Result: -2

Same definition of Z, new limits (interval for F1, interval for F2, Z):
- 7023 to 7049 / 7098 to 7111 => -2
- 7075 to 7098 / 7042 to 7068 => -3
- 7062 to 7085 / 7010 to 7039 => -1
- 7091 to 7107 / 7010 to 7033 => -9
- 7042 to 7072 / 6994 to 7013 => 1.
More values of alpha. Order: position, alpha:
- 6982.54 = 16.12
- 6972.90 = 17.58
